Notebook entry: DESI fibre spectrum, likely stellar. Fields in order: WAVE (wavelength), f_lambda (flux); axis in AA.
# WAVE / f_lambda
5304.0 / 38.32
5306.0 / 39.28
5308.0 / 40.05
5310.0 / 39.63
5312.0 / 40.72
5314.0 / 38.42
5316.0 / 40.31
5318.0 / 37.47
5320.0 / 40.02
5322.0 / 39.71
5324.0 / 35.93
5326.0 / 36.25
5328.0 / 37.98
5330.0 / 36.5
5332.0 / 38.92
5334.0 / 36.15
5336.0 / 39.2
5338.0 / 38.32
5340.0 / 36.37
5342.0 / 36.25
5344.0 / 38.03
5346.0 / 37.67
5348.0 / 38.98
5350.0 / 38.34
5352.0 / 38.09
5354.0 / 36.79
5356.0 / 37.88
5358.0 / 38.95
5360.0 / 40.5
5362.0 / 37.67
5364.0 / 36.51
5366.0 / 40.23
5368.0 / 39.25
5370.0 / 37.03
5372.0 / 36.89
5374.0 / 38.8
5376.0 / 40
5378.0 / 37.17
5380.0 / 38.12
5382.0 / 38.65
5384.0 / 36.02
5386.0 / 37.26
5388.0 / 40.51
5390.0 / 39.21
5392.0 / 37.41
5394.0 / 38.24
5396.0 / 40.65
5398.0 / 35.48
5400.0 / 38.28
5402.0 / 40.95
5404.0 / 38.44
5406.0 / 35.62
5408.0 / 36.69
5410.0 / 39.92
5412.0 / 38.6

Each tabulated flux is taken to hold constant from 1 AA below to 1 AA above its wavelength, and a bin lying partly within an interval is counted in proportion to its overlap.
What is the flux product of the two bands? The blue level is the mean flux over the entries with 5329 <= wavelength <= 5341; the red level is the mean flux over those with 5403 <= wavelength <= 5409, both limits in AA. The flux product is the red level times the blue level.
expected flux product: 1387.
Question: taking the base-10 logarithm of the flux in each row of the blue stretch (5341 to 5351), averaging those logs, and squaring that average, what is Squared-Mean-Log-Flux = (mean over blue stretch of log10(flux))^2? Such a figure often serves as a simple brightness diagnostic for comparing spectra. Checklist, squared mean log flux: 2.49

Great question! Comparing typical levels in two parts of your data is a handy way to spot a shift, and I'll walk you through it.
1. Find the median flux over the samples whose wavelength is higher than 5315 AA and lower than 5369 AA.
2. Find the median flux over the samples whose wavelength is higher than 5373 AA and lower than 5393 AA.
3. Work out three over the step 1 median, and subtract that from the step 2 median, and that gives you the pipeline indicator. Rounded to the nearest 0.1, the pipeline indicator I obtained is 38.3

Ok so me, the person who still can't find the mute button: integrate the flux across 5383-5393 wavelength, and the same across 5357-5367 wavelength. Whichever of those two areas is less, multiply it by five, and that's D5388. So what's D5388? 1904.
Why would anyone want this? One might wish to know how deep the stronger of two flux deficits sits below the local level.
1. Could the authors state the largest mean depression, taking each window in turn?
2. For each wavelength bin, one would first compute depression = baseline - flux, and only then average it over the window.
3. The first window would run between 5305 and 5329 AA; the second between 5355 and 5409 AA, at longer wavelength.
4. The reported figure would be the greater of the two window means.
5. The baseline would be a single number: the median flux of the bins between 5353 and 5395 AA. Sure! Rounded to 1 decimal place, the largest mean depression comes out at -0.1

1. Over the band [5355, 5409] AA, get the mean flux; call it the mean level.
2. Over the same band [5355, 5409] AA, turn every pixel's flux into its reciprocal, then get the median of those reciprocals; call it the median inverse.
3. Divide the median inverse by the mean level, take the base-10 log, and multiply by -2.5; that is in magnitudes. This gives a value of 7.91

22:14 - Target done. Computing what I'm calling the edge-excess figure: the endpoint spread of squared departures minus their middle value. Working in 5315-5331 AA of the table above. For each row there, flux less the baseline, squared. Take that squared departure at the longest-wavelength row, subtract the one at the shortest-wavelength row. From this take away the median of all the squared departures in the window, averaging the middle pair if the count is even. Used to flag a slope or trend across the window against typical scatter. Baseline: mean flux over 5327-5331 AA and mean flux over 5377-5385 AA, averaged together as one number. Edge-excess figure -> -10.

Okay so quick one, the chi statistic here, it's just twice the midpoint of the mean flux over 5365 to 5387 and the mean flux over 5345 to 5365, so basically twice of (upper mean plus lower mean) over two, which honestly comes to 76.3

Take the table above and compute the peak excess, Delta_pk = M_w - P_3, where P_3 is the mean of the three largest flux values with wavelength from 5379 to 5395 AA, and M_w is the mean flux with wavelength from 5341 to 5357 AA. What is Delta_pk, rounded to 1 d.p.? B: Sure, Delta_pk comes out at -1.7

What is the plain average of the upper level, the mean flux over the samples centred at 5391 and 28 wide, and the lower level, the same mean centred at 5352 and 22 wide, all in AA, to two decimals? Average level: 38.21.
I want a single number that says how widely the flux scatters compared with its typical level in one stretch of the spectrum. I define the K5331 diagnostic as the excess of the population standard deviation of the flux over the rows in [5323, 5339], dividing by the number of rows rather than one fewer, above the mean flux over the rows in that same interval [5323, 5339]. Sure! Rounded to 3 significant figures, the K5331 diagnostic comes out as -36.2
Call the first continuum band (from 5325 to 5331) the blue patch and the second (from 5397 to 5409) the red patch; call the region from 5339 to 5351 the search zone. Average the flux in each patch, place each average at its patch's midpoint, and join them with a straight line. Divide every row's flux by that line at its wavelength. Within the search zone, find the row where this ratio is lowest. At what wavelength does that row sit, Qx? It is 5342.0 AA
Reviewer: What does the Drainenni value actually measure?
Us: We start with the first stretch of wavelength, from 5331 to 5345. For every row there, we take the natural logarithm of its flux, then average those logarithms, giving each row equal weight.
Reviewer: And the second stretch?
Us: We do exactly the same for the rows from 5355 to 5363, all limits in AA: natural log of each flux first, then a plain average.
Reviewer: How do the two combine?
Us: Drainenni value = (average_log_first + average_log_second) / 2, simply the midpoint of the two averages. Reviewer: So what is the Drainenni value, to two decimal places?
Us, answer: 3.64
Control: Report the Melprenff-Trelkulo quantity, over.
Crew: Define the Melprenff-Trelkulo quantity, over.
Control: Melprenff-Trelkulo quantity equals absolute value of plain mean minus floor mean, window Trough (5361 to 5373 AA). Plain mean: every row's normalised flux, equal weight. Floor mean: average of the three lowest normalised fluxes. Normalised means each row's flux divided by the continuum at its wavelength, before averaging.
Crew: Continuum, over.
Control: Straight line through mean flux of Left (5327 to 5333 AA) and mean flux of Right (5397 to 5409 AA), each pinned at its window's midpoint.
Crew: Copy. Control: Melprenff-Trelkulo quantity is 0.0296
